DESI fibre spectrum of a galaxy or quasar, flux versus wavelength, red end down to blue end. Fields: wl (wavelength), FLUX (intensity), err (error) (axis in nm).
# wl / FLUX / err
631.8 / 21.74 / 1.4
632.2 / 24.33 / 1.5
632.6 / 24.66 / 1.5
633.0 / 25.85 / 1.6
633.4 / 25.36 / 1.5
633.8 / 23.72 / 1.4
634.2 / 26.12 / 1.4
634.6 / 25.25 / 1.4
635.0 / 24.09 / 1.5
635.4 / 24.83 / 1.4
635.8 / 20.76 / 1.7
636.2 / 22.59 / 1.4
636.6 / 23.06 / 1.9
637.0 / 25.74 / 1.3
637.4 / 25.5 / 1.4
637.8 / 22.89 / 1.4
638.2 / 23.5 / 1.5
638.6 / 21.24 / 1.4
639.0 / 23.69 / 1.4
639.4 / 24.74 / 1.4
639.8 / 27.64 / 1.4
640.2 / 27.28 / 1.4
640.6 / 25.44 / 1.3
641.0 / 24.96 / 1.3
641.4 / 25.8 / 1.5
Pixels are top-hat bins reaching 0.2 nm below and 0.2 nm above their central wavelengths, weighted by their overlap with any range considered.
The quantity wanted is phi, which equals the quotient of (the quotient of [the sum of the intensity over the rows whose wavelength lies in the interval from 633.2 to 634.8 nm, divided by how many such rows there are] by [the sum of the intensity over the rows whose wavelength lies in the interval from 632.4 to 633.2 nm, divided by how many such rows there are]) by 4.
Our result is 0.249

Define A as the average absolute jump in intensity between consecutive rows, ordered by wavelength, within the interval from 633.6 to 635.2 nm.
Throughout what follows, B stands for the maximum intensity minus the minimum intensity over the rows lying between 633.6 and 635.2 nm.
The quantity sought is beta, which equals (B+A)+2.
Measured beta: 5.9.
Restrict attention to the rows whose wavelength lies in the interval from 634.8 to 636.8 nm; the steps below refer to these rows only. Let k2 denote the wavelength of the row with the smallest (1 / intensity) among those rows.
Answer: 635.4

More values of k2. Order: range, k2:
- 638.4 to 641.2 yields 639.8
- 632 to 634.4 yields 634.2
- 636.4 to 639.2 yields 637.0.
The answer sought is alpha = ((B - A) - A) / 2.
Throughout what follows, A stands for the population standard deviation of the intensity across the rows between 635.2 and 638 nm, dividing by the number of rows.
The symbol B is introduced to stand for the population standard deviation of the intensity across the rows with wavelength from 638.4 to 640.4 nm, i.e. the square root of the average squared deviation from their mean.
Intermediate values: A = 1.7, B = 2.37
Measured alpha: -0.5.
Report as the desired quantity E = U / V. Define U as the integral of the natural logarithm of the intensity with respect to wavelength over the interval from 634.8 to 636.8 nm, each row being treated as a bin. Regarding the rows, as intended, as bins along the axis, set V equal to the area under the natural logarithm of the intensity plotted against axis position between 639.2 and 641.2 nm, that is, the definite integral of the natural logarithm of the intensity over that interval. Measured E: 1.0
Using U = 6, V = 7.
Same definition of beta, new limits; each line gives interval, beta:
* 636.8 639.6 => 8.0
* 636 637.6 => 6.3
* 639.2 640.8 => 6.6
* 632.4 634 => 5.2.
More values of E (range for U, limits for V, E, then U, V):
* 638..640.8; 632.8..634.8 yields 1.4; 9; 6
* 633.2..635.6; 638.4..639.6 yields 2.0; 8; 4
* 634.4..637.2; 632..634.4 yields 1.1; 9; 8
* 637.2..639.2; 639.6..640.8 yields 1.6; 6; 4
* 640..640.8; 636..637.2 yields 0.7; 3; 4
